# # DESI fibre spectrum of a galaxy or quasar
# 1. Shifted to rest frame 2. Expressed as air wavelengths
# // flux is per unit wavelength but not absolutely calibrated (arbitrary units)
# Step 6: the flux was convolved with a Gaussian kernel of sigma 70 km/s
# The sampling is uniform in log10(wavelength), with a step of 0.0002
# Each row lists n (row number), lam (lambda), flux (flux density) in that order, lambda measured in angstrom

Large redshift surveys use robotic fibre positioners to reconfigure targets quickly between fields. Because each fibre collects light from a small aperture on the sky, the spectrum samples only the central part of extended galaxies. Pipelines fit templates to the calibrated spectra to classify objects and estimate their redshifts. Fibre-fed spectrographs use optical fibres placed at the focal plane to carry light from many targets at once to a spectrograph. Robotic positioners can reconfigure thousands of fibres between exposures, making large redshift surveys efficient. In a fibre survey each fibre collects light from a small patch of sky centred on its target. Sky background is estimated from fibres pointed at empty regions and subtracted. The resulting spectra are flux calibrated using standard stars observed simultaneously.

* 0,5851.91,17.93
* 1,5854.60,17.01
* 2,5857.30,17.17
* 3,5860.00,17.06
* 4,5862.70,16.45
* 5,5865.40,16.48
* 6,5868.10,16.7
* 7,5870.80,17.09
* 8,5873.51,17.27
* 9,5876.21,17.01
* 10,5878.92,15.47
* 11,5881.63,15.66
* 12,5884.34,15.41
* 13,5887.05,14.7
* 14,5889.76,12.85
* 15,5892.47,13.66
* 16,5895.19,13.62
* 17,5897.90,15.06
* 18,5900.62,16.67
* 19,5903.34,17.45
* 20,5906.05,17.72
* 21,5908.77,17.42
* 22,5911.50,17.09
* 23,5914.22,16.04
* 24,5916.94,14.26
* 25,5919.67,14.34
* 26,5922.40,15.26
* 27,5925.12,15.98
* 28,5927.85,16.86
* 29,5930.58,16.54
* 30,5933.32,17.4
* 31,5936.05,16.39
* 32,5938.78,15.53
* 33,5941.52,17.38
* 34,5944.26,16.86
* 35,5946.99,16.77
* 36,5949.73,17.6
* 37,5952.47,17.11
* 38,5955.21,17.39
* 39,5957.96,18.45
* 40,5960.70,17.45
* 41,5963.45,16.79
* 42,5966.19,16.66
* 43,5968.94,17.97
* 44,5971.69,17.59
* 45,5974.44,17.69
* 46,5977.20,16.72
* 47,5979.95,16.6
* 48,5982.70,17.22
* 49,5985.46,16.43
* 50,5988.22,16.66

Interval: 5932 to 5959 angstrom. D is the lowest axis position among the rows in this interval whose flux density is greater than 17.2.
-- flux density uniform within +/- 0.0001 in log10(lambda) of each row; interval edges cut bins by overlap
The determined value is 5933.32 angstrom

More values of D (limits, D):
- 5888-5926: 5903.34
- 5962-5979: 5968.94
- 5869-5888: 5873.51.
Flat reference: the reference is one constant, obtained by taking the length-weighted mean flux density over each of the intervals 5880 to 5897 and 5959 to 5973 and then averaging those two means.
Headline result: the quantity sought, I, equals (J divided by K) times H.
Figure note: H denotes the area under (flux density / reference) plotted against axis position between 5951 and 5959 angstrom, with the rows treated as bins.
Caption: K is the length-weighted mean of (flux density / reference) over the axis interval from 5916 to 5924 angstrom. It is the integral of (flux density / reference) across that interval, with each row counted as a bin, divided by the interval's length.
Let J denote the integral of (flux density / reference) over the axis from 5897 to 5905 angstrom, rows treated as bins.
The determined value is 80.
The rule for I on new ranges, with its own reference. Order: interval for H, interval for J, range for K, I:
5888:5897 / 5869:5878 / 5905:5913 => 68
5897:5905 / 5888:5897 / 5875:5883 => 63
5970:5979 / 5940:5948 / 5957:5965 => 76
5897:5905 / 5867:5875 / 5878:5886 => 73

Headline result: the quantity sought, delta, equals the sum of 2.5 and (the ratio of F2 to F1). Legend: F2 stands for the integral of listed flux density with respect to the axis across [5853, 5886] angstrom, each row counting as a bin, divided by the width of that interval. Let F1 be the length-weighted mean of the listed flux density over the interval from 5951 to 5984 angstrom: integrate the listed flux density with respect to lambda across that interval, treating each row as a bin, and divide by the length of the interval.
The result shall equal 3.46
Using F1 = 17.3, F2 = 16.6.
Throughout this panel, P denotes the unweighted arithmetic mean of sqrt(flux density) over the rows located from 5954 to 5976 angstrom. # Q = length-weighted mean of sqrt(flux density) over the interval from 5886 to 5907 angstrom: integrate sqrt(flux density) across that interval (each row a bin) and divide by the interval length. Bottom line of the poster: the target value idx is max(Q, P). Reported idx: 4.18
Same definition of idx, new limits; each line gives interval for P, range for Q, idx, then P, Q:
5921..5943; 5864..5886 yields 4.05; 4.05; 4.04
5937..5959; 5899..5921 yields 4.14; 4.14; 4.04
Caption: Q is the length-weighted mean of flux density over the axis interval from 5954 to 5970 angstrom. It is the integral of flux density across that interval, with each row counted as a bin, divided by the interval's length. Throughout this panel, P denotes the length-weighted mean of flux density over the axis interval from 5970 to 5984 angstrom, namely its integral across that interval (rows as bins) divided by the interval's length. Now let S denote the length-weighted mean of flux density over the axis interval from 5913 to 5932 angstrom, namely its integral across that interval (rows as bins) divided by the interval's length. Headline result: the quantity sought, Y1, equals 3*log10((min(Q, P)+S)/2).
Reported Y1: 3.64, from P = 17.2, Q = 17.4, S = 15.6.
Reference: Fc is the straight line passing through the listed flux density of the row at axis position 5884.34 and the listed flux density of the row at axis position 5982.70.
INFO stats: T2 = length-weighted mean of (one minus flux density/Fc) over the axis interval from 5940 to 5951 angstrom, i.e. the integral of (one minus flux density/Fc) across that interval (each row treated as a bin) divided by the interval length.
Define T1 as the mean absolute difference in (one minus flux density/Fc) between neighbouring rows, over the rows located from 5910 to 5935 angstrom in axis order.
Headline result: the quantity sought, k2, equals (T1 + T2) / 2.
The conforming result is 0.01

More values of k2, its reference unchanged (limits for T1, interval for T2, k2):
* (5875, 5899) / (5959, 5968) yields 0.02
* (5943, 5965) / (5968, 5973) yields 0.00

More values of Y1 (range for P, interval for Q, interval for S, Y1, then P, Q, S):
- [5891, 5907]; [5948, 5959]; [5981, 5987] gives 3.63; 15.6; 17.6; 16.8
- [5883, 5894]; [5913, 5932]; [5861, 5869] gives 3.56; 14.1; 15.6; 16.6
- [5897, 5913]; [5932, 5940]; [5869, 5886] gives 3.64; 16.9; 16.5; 16.3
